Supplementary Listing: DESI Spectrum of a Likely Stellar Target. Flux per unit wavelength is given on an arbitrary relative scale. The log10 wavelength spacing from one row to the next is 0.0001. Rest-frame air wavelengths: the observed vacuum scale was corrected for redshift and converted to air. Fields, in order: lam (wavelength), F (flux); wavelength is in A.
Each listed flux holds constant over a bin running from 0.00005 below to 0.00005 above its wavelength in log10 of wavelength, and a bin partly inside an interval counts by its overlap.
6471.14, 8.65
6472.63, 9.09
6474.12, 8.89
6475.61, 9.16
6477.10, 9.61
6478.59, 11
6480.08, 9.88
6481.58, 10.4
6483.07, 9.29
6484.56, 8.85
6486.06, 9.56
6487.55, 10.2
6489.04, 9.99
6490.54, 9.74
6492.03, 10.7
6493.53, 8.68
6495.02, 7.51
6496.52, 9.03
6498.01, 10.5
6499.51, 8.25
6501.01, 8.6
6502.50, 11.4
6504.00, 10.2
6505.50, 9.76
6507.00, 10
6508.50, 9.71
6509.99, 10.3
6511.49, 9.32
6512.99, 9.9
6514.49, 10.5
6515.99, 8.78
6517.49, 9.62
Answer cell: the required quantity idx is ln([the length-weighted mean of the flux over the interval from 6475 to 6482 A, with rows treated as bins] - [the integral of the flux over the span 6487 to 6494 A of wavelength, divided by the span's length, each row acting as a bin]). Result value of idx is -2.2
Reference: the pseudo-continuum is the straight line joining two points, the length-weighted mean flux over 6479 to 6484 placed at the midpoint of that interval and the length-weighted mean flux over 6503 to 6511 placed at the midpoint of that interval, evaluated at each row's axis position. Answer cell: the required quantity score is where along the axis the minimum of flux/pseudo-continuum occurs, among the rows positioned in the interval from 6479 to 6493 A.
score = 6484.56 A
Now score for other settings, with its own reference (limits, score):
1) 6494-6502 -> 6495.02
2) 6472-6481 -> 6474.12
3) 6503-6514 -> 6511.49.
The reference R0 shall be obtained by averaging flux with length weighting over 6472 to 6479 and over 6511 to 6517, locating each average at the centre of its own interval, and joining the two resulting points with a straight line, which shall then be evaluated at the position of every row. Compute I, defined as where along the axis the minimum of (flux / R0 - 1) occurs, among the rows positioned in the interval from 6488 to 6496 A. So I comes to 6495.02 A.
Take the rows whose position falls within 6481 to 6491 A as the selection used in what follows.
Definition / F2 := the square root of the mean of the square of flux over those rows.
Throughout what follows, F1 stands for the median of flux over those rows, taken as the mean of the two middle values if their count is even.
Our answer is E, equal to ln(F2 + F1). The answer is 2.97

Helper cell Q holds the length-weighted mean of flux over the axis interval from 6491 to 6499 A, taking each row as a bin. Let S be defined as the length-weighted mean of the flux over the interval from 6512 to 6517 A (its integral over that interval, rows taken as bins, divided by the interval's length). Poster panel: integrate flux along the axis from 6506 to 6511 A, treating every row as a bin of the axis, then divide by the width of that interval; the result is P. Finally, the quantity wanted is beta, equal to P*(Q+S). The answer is 189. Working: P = 9.96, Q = 9.3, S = 9.7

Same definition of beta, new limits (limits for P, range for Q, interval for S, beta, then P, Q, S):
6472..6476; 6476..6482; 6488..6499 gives 177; 9.04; 10.1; 9.4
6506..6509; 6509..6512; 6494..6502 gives 184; 9.85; 9.9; 8.9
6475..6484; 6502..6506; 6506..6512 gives 200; 9.88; 10.4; 9.9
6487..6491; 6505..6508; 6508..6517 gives 196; 9.98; 9.9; 9.8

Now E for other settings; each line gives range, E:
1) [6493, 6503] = 2.88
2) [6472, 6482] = 2.96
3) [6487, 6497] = 2.95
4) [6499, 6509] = 2.97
